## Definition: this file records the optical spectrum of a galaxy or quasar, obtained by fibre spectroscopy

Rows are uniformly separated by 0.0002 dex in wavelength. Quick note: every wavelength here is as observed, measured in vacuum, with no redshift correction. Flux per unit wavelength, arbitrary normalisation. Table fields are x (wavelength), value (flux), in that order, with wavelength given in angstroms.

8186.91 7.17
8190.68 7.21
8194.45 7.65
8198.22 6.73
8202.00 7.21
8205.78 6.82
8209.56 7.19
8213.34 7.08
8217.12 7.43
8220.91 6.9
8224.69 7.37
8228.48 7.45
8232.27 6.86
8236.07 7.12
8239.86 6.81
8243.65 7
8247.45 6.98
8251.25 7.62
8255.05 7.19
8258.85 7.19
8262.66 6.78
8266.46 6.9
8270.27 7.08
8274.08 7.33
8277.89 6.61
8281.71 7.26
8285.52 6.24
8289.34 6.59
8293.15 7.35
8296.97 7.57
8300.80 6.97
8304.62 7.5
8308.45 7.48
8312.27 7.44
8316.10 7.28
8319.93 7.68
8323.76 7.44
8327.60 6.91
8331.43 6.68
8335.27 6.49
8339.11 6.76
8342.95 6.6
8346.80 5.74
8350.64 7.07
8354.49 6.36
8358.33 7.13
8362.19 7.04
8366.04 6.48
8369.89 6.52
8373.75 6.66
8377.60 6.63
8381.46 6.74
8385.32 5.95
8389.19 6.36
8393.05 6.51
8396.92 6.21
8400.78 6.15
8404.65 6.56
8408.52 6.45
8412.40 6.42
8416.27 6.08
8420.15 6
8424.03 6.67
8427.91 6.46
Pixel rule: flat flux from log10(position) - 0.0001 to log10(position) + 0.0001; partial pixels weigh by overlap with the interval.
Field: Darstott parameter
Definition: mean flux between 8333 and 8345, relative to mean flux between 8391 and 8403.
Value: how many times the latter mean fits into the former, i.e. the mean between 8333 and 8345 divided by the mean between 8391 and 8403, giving 1.05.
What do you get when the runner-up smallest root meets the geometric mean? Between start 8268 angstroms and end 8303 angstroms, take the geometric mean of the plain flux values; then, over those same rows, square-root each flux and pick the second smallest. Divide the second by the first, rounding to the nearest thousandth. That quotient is 0.367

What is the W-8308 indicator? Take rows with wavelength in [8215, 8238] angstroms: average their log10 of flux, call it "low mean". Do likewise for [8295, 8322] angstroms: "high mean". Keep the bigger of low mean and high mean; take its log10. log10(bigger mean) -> -0.0605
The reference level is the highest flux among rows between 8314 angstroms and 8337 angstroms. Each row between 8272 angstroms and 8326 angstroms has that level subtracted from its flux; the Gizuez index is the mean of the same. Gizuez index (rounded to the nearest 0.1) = -0.5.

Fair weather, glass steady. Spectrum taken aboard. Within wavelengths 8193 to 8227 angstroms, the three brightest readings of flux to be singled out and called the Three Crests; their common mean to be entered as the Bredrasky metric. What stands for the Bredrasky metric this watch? 7.48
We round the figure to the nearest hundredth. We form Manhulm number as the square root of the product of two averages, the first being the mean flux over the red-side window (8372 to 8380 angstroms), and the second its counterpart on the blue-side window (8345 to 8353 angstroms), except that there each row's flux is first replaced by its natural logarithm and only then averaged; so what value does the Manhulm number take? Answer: 3.51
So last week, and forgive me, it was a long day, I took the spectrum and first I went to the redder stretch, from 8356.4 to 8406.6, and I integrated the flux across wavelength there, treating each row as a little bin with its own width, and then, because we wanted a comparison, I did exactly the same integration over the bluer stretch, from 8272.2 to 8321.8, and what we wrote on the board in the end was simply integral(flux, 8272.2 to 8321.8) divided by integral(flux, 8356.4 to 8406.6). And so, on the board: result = 1.09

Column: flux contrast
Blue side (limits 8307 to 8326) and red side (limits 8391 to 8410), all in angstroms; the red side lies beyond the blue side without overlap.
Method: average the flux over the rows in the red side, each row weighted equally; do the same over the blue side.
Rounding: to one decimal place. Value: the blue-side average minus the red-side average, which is 1.1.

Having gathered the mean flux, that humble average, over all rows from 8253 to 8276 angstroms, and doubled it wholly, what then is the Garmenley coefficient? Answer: 14.2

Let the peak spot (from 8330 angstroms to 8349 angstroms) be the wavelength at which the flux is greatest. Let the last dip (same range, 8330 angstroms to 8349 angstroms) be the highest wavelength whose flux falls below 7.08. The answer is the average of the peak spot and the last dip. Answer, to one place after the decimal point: 8343.0 angstroms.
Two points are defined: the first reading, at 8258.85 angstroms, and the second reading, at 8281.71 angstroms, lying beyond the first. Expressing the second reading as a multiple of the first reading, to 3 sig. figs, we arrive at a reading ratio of 1.01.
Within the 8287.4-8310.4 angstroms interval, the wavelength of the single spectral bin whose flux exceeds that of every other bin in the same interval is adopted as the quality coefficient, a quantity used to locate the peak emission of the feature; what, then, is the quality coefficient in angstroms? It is 8296.97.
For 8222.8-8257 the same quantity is 8251.25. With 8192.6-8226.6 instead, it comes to 8194.45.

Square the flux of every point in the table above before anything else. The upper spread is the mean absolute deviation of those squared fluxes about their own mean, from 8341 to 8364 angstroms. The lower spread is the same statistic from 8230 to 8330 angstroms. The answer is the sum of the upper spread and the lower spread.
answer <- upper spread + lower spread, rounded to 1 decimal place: 9.7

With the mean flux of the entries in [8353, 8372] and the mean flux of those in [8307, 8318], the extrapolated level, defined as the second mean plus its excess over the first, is 8.09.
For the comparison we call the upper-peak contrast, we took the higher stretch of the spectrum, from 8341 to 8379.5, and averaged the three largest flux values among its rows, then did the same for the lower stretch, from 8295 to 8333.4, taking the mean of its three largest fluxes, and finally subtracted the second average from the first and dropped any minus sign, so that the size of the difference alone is 0.50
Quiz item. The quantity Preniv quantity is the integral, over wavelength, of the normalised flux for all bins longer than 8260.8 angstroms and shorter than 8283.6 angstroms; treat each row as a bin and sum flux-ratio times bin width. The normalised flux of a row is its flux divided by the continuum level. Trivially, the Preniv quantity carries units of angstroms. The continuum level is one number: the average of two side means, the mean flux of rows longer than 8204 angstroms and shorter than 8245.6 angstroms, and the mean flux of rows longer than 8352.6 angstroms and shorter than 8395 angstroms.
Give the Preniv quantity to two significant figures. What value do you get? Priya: 23 angstroms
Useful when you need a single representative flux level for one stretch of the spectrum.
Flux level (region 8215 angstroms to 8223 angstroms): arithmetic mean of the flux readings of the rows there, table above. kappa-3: 7.2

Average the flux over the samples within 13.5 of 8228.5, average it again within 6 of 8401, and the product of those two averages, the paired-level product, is 45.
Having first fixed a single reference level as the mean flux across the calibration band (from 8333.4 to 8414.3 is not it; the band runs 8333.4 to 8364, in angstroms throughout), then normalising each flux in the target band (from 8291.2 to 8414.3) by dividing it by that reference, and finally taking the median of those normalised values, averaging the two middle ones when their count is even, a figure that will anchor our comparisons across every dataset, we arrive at 1.00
